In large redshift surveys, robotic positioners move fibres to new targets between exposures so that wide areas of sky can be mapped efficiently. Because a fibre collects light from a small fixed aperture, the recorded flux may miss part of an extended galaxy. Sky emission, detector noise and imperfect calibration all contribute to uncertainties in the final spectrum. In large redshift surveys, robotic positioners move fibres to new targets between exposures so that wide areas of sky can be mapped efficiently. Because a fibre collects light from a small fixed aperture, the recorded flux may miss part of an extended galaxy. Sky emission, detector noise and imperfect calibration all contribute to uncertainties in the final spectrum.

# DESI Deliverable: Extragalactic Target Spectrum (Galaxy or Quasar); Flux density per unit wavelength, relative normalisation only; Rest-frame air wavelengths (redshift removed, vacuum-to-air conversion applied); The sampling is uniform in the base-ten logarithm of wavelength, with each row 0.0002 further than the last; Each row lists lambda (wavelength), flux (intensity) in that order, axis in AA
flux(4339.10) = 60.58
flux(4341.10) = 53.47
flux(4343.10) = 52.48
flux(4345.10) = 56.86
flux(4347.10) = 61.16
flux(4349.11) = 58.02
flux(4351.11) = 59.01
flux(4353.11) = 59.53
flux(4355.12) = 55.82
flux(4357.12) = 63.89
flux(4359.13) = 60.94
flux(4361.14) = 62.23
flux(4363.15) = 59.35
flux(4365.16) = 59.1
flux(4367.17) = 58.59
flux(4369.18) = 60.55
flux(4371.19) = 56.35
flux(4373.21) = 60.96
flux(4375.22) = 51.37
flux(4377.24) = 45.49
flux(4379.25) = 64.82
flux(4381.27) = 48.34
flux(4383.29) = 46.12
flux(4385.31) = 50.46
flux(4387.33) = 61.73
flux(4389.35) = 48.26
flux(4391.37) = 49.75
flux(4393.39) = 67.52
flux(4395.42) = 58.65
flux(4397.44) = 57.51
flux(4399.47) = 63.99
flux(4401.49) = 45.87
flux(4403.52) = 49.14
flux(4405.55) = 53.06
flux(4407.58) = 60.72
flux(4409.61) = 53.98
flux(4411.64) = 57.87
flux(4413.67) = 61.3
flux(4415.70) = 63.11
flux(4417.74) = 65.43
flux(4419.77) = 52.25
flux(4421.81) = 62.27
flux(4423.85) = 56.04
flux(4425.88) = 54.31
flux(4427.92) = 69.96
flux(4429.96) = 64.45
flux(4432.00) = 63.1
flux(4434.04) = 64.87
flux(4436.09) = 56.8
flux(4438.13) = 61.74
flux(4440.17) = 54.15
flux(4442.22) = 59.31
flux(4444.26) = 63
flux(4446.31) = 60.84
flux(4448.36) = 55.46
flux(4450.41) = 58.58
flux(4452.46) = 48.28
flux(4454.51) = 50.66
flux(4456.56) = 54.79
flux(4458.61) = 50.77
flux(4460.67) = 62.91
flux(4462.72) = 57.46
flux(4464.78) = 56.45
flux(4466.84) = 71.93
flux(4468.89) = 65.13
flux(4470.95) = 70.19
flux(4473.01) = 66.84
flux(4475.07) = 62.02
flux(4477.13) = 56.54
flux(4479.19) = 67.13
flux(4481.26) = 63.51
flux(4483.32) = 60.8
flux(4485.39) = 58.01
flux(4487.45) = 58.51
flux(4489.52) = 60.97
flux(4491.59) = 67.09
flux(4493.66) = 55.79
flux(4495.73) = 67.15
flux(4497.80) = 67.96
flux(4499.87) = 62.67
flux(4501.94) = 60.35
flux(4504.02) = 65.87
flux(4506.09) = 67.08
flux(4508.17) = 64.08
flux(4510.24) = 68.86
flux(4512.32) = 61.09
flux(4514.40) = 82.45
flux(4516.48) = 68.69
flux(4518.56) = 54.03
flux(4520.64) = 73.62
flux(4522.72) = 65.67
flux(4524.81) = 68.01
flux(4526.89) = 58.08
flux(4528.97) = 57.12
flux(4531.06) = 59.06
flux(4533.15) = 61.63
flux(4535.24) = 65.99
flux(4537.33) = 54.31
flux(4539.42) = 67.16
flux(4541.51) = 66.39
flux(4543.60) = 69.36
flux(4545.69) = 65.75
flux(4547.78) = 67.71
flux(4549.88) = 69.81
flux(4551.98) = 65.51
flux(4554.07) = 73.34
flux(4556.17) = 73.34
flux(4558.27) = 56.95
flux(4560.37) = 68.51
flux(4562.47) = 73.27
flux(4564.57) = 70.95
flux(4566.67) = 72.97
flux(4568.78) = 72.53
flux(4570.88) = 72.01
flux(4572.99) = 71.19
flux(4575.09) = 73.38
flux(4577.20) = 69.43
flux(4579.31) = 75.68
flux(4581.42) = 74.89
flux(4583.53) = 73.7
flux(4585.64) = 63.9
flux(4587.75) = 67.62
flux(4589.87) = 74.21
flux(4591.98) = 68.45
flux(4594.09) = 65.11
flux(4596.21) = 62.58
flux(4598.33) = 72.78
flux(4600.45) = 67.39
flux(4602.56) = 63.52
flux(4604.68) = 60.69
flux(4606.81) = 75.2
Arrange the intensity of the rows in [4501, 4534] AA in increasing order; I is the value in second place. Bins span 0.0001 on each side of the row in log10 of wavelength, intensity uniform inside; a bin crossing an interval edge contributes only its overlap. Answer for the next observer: 57.12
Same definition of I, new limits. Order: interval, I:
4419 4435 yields 54.31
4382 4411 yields 46.12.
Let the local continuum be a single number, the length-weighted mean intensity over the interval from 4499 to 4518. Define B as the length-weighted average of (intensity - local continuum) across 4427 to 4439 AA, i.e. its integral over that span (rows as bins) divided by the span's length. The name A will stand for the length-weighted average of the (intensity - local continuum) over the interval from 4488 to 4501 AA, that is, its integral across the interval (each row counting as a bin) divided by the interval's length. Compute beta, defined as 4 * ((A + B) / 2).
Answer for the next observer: -12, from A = -3.1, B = -3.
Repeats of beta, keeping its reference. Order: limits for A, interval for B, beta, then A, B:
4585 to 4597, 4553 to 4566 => 7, 0.7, 3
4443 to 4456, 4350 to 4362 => -33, -10.4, -6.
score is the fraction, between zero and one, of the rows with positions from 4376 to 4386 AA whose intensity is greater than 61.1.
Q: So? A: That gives 0.20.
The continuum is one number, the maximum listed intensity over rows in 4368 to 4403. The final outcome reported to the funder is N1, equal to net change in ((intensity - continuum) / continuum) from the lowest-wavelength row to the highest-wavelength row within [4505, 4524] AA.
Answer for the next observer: -0.02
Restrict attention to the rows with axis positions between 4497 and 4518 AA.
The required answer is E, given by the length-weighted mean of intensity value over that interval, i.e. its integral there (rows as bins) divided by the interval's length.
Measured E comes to 67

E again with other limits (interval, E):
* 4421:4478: 60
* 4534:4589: 69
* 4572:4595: 71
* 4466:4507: 64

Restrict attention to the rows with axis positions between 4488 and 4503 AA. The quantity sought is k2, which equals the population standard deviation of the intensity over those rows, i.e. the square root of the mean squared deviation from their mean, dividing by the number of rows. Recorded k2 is 4.2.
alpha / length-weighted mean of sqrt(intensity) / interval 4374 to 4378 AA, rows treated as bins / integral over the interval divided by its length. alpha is 7.01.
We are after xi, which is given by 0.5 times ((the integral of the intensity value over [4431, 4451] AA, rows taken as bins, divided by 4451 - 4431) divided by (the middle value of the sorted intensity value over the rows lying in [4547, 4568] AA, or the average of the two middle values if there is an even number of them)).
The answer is 0.42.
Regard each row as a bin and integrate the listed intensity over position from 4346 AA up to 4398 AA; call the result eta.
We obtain 2970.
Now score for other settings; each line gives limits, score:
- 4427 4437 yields 0.80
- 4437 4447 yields 0.40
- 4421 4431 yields 0.60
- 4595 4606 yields 0.80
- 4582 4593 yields 1.00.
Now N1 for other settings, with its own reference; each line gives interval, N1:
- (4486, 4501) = 0.06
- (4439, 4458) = 0.01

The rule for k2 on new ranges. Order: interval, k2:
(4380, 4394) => 7.5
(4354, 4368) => 2.4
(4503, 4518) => 6.3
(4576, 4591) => 4.1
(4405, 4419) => 4.3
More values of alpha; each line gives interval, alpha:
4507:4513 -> 8.06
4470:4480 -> 8.02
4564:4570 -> 8.50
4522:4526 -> 8.15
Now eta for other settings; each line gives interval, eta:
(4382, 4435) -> 3059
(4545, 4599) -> 3771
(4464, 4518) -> 3481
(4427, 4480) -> 3205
